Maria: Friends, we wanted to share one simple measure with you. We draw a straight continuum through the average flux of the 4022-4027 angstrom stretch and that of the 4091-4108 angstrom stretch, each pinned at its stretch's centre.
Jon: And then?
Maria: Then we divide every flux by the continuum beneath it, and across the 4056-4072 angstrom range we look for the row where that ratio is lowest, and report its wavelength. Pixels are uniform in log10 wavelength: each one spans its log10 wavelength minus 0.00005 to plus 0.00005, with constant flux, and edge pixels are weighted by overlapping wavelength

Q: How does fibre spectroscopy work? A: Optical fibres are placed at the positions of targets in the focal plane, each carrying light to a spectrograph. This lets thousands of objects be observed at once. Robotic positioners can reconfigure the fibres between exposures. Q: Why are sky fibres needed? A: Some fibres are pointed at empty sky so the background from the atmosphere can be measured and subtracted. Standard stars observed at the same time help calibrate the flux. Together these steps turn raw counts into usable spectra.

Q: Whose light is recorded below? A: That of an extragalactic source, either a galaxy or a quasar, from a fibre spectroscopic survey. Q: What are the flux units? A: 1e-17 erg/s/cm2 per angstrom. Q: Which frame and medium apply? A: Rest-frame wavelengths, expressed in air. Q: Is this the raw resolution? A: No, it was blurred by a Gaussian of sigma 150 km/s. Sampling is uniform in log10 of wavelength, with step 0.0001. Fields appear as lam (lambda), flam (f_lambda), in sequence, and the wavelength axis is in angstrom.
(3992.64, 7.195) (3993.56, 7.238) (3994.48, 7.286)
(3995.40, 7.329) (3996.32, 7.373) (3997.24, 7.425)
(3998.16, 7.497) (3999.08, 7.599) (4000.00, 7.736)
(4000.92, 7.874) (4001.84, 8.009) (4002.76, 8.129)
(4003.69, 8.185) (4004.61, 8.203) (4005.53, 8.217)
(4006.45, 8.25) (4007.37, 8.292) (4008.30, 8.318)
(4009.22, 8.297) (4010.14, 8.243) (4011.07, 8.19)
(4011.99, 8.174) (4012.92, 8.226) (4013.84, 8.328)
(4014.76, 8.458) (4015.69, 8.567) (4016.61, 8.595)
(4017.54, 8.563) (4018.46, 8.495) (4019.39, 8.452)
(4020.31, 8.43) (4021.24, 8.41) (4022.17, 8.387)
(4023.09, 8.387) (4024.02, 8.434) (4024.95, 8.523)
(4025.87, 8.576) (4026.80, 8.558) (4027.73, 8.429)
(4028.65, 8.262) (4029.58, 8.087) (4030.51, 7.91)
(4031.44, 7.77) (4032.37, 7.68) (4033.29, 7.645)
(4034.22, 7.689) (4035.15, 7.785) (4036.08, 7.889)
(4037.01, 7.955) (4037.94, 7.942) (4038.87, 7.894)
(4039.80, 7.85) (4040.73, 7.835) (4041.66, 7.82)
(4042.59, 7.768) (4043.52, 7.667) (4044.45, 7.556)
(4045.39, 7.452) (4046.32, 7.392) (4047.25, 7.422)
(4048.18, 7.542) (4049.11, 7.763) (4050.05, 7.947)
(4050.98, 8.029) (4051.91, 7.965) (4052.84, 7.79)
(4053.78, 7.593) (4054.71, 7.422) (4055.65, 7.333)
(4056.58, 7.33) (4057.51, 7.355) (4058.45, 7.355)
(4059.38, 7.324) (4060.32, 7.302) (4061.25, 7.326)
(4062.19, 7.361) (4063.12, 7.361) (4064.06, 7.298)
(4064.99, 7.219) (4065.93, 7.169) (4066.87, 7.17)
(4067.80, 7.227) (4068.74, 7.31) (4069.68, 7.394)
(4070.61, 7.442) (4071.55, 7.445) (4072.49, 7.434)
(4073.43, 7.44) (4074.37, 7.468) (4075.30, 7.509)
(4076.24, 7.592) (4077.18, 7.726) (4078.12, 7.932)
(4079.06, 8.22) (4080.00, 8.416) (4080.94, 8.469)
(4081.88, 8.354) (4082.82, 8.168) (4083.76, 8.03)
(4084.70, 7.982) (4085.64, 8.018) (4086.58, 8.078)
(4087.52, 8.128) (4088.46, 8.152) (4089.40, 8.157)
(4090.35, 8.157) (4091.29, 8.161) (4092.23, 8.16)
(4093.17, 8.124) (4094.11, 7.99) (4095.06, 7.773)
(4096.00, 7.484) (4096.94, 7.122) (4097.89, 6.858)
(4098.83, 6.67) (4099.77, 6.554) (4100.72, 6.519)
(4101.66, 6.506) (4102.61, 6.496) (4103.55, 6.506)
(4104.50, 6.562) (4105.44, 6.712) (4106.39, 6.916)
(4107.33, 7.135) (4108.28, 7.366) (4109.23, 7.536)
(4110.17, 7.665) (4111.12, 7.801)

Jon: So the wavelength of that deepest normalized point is 4065.93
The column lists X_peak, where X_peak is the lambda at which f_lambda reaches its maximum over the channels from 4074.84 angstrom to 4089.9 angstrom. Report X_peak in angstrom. 4080.94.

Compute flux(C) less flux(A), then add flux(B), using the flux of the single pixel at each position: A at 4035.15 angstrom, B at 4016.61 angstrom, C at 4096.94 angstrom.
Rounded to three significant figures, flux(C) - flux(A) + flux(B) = 7.93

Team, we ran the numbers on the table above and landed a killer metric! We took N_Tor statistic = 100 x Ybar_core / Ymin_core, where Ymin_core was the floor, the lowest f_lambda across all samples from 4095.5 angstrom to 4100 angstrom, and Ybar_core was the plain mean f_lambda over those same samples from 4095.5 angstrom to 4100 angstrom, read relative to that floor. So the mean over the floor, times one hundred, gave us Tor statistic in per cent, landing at 106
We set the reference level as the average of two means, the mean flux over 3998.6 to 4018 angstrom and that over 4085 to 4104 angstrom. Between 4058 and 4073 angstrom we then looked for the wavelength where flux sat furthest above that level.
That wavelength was 4071.55 angstrom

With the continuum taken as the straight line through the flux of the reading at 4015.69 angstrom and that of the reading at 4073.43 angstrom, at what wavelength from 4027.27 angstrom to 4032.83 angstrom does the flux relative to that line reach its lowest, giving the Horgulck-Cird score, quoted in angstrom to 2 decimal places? 4032.37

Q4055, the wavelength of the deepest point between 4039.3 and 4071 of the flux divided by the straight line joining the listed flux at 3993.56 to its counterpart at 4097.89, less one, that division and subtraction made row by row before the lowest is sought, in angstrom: 4065.93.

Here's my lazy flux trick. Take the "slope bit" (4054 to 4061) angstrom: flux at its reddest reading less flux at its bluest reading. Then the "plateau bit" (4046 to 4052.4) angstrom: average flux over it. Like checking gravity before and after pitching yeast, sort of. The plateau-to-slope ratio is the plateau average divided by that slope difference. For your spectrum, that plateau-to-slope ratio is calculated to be -64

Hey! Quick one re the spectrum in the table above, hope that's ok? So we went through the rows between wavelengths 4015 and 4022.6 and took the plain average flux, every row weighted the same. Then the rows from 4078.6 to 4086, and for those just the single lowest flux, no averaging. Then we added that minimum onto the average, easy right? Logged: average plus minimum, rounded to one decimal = 16.5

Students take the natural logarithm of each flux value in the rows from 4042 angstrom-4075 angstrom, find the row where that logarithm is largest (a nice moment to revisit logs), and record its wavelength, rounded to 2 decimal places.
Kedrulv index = 4050.98 angstrom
